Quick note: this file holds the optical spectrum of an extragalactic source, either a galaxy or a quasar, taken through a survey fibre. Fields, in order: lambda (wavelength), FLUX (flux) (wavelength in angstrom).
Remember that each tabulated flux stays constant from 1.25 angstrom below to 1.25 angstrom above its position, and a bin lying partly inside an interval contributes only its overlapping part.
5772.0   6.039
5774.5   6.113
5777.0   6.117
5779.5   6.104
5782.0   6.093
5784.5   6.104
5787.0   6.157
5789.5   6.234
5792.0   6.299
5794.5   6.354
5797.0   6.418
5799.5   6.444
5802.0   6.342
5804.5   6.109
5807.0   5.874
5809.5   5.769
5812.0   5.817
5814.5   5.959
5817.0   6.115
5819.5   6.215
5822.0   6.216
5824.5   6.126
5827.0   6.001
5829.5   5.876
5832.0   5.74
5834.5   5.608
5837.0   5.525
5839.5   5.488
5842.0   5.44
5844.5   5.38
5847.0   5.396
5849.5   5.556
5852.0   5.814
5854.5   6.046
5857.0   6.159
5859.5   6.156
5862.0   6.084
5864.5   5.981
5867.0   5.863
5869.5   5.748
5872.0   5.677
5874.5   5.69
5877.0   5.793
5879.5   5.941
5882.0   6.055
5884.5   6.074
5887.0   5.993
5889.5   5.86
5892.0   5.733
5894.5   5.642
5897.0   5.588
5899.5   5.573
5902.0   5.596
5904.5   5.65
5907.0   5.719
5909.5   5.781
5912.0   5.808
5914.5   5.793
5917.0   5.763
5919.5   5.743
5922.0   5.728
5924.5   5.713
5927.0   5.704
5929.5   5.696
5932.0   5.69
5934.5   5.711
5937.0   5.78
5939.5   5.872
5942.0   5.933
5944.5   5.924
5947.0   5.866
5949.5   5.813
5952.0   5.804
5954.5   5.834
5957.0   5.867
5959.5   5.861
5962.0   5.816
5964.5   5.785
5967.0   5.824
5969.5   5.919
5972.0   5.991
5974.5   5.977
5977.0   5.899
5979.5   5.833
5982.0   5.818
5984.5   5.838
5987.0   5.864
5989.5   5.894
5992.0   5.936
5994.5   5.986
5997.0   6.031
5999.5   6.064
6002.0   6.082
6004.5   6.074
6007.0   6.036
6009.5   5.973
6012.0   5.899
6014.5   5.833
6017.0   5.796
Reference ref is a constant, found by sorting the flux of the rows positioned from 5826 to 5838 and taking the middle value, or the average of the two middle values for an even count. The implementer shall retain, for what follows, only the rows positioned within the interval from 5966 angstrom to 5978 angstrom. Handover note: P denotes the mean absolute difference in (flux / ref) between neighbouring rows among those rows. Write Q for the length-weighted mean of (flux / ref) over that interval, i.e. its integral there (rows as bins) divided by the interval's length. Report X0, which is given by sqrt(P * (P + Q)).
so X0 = 0.11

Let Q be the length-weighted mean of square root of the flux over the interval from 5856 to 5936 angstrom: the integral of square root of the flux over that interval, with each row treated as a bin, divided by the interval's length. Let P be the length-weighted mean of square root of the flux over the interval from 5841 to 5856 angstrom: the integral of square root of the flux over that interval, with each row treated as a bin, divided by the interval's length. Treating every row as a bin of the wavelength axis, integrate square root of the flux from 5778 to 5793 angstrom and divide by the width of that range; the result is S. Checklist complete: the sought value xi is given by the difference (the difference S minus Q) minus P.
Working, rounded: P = 2.37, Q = 2.41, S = 2.48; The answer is -2.30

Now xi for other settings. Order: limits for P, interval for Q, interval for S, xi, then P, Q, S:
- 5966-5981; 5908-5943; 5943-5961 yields -2.41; 2.43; 2.40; 2.42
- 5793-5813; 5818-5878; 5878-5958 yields -2.48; 2.48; 2.41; 2.41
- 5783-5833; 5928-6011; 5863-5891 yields -2.47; 2.47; 2.43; 2.42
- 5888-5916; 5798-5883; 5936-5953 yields -2.39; 2.39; 2.42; 2.42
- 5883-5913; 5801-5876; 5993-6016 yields -2.37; 2.40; 2.42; 2.45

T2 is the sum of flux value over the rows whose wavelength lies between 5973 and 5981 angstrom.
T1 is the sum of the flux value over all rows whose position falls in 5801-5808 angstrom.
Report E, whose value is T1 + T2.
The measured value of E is 36.0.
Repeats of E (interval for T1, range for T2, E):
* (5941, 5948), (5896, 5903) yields 34.5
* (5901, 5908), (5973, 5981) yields 34.7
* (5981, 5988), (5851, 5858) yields 35.5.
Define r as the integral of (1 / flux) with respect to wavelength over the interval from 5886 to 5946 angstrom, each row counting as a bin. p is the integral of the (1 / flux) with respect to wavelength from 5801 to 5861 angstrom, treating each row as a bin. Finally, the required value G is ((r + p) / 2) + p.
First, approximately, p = 10.3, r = 10.4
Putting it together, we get 20.6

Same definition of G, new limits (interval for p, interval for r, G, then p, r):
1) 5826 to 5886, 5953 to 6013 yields 20.6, 10.4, 10.1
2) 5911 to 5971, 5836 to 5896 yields 20.7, 10.3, 10.4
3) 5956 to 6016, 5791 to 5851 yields 20.3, 10.1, 10.2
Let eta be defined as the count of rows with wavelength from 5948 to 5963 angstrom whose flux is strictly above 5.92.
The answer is 0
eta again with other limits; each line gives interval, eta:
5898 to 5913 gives 0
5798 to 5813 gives 3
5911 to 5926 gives 0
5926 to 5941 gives 0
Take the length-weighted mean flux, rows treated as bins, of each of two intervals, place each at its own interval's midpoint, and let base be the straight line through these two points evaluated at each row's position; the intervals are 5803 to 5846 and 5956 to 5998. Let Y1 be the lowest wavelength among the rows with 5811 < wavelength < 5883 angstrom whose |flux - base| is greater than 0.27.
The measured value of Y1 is 5817.0 angstrom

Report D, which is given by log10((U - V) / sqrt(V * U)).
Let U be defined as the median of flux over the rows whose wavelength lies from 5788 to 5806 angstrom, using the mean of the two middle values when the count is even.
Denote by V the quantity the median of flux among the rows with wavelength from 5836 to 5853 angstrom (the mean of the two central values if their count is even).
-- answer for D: -0.84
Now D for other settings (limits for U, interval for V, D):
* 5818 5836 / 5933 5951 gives -1.64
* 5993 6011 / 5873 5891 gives -1.80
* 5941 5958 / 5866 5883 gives -1.90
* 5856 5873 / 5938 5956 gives -1.71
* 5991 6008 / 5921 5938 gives -1.26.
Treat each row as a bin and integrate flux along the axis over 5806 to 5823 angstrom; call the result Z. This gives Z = 102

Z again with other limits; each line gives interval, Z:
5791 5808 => 107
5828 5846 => 100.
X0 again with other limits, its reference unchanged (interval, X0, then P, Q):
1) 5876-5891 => 0.13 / 0.0172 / 1.04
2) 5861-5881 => 0.13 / 0.0167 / 1.02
